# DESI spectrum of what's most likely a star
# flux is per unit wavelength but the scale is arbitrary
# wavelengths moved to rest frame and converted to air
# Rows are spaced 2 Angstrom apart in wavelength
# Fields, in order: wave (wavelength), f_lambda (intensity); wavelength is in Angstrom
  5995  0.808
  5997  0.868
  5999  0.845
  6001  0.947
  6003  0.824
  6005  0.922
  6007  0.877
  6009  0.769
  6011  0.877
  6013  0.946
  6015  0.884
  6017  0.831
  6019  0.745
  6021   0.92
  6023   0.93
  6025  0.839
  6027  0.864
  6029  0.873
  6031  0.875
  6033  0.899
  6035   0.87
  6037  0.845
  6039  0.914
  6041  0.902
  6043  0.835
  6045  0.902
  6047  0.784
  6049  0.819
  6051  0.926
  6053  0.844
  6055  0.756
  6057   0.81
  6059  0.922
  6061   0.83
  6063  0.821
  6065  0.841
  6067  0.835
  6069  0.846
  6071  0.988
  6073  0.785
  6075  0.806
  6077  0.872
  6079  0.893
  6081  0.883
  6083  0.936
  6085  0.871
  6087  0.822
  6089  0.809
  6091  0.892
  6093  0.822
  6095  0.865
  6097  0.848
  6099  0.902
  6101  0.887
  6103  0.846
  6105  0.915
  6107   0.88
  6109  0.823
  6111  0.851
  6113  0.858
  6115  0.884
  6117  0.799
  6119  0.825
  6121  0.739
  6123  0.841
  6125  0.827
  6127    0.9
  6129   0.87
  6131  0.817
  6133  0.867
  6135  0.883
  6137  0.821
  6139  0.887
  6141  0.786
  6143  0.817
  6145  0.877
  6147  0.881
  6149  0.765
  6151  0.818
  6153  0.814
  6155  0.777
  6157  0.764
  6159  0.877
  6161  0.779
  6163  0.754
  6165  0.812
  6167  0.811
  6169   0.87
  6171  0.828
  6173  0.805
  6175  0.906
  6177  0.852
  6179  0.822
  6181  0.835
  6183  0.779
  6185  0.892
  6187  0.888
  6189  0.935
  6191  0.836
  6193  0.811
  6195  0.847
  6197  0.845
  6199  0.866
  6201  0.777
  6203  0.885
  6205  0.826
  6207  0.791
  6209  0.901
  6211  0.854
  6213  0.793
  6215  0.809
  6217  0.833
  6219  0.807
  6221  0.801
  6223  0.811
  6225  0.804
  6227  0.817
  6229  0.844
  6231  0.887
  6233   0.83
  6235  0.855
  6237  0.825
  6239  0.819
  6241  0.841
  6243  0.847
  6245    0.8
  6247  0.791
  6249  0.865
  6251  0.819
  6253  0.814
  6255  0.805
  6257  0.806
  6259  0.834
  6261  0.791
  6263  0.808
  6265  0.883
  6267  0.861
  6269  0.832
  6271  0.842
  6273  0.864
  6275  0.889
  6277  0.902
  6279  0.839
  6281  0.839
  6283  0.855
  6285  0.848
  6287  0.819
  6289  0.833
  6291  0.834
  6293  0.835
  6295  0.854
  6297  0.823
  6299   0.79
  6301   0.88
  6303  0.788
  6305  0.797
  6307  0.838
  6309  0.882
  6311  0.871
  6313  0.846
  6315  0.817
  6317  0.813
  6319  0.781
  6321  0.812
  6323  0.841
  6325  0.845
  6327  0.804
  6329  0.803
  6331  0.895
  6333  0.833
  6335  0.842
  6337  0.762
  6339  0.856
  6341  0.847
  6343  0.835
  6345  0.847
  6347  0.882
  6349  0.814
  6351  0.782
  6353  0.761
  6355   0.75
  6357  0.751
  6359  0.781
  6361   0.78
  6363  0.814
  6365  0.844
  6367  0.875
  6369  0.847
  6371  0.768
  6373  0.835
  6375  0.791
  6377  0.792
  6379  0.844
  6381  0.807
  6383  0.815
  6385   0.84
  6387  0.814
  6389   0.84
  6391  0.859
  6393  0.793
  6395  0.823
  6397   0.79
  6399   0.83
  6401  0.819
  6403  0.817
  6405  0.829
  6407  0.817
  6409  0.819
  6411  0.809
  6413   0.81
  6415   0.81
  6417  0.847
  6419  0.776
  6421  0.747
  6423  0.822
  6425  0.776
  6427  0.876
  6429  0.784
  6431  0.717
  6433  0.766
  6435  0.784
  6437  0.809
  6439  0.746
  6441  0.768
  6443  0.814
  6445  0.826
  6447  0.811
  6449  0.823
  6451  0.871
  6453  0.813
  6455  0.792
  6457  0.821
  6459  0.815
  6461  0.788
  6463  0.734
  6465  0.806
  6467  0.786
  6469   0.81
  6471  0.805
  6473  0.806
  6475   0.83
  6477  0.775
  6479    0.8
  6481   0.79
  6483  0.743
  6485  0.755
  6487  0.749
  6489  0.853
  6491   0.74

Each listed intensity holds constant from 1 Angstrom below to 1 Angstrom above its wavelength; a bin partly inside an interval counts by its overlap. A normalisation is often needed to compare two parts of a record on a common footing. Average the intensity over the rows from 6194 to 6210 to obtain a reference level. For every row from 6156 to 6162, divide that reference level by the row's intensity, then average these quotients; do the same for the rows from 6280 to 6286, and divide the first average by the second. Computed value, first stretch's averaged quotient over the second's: 1.05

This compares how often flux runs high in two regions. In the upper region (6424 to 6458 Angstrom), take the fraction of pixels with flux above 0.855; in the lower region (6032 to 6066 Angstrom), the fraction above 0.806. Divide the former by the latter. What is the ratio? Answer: 0.13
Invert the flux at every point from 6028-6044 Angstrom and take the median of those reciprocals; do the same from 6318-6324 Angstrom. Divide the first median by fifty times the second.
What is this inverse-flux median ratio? 0.0186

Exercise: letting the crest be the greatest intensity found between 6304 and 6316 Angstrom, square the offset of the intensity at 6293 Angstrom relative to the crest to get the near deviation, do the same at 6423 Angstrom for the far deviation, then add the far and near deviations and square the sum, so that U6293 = 0.0000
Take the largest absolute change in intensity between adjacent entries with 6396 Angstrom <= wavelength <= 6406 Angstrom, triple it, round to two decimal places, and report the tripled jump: 0.12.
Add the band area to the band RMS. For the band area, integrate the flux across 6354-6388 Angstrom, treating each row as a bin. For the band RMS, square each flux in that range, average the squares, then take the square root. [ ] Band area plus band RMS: 28.3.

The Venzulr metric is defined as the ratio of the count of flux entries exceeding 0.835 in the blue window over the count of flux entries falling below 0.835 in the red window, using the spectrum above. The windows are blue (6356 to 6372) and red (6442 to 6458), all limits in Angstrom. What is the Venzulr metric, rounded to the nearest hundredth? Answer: 0.43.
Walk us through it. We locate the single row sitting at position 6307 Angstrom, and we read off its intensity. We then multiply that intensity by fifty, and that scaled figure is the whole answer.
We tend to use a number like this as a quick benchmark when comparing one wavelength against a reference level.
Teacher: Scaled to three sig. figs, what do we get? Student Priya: 41.9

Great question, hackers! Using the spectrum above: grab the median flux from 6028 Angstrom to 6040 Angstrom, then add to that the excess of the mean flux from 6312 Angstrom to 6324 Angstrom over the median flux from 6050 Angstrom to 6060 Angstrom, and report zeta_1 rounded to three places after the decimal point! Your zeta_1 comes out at 0.848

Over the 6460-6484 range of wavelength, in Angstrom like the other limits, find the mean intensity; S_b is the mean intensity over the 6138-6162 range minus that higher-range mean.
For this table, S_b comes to 0.031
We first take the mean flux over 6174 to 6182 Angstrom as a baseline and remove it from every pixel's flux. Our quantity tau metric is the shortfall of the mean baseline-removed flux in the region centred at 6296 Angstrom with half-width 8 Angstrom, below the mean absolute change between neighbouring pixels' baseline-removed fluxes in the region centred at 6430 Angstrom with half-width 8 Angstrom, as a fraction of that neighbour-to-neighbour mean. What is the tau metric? 1.43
